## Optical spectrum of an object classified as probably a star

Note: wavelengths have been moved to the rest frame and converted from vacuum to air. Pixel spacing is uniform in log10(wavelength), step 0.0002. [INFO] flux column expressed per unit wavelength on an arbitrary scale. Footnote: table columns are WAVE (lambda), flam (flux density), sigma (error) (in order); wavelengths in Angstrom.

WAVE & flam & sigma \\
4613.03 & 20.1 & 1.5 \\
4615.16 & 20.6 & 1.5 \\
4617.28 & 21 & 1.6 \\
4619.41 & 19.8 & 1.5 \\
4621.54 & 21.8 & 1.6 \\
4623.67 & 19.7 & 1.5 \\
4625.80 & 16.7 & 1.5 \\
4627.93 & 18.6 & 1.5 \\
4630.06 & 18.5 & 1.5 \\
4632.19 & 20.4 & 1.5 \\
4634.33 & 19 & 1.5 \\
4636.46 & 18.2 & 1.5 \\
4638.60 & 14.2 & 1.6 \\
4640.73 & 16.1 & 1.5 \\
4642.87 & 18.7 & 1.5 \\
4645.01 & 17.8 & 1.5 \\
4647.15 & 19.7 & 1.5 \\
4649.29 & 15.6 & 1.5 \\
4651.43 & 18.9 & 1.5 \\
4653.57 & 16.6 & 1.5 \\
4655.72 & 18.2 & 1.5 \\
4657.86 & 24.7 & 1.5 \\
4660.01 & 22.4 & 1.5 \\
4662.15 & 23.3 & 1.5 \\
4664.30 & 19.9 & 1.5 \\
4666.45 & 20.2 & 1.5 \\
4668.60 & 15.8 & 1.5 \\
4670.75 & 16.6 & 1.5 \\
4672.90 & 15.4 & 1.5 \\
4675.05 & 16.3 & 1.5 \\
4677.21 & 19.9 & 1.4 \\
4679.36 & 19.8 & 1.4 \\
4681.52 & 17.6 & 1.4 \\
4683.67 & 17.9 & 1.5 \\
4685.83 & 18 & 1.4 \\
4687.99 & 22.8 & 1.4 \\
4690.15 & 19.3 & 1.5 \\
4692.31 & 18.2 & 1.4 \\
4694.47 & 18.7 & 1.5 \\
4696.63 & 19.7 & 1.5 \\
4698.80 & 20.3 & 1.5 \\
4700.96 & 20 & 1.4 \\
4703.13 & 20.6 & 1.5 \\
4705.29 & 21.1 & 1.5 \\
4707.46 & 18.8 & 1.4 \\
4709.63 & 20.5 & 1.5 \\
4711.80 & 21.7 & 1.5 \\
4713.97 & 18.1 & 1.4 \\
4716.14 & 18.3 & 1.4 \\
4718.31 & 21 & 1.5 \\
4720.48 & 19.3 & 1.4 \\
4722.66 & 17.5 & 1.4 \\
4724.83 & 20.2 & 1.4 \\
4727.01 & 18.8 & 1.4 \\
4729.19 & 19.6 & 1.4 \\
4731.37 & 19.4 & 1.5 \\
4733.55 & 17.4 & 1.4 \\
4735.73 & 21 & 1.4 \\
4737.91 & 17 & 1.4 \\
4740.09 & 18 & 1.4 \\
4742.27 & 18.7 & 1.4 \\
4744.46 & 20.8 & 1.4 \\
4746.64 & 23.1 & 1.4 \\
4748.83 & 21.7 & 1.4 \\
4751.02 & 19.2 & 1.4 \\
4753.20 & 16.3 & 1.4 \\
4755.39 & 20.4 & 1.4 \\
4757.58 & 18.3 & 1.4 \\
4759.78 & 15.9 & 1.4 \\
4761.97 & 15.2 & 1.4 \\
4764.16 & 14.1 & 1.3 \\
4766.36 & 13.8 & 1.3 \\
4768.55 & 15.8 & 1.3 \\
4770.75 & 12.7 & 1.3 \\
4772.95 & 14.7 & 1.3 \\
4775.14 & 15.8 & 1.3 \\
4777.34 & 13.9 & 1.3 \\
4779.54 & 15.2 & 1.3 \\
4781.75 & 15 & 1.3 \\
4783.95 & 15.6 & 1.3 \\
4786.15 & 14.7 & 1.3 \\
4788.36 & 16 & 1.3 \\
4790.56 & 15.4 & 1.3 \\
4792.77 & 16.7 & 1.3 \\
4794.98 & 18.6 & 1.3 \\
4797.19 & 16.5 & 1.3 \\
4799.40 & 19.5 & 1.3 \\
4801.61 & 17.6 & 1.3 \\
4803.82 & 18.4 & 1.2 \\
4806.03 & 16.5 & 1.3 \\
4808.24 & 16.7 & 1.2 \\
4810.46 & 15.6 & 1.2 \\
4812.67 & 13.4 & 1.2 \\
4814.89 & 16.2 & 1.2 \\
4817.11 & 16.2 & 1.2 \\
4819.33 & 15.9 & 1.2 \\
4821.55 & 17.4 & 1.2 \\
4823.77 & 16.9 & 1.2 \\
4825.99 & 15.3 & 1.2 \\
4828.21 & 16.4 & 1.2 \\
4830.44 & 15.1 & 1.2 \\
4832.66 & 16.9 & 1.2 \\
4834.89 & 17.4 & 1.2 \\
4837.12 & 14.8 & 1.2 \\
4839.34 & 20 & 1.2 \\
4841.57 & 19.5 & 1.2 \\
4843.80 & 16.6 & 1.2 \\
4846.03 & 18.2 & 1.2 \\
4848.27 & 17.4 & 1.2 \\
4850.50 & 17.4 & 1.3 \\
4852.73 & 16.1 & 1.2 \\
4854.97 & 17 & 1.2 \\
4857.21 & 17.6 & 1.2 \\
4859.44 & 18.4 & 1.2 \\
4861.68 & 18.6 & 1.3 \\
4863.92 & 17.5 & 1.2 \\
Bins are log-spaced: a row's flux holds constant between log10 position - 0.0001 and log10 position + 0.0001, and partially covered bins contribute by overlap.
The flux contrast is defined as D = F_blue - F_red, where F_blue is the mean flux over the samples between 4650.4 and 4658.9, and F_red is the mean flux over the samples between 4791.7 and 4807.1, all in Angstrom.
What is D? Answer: 1.9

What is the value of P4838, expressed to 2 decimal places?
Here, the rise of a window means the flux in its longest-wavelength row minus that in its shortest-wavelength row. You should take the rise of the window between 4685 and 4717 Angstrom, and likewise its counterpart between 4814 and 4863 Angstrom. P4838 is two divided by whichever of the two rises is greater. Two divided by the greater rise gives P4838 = 0.83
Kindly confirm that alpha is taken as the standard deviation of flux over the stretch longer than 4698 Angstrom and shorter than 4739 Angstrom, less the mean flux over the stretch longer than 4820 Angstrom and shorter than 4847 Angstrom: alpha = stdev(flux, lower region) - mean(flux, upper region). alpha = -15.7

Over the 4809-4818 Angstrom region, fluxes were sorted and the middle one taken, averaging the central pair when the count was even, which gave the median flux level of 15.9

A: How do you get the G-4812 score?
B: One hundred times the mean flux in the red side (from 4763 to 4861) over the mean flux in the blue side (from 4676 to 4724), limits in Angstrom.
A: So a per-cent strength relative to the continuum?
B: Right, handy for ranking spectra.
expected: 84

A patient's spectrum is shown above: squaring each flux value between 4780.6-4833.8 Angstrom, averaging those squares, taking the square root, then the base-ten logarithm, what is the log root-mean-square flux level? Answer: 1.215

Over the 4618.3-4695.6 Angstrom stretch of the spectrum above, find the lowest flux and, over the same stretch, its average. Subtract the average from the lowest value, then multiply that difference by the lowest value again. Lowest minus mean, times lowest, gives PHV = -65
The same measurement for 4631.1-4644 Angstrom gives -51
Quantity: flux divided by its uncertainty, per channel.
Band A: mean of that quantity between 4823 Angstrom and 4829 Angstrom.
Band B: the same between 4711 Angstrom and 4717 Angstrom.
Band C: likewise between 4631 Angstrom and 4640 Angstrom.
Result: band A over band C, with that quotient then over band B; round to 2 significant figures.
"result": 0.085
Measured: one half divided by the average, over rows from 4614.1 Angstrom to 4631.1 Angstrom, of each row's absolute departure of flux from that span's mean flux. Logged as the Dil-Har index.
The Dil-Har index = 0.40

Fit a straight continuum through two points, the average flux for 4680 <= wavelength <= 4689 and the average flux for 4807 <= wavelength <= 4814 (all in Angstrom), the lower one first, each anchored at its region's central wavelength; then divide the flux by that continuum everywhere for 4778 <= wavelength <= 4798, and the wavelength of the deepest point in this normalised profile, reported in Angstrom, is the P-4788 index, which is 4786.15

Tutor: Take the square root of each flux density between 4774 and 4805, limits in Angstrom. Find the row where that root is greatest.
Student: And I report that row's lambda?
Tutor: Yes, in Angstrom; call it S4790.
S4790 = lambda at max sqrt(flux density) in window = 4799.40 Angstrom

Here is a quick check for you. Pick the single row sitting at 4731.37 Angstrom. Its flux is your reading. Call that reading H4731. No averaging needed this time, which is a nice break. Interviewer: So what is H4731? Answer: 19.4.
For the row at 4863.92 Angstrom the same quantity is 17.5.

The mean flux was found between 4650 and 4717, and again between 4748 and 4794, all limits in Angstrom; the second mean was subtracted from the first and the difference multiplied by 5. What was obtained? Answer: 17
